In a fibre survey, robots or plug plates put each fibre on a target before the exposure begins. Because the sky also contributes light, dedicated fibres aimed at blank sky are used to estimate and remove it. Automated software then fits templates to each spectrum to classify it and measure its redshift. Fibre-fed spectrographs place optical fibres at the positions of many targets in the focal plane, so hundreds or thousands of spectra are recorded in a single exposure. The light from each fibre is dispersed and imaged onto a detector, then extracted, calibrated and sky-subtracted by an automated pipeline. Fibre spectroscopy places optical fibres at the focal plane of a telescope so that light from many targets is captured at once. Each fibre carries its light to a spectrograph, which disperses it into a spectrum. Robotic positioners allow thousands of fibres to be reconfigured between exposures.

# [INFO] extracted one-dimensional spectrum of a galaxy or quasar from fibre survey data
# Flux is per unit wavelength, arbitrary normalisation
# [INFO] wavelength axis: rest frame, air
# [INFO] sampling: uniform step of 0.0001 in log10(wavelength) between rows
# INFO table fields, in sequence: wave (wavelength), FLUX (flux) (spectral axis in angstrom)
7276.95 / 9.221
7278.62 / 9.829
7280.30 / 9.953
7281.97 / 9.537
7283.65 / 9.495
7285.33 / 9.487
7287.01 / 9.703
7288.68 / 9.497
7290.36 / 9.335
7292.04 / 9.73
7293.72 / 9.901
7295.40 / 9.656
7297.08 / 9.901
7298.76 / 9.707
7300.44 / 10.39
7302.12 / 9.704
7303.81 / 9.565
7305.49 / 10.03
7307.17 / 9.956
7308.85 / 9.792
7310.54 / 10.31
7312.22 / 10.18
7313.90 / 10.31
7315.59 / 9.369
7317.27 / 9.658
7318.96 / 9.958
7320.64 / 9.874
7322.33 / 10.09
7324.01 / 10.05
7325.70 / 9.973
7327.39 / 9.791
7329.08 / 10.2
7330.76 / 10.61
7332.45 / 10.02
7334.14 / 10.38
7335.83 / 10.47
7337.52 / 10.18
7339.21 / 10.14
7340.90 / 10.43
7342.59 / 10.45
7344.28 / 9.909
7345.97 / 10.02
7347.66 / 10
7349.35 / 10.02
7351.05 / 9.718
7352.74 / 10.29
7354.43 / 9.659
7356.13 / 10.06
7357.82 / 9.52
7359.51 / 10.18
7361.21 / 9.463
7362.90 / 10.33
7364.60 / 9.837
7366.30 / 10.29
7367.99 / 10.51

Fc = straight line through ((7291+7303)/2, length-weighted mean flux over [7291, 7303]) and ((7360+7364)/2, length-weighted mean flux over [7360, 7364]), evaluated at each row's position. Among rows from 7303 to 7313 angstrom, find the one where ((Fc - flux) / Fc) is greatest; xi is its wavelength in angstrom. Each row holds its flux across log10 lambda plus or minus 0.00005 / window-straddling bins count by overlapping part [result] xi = 7303.81 angstrom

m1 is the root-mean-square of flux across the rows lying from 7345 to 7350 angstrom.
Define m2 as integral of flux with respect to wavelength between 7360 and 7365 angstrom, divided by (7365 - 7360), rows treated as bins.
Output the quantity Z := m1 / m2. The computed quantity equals 1.01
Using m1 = 10.0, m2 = 9.9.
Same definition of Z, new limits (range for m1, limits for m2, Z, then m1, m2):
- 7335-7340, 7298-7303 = 1.03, 10.3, 9.9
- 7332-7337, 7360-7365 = 1.04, 10.3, 9.9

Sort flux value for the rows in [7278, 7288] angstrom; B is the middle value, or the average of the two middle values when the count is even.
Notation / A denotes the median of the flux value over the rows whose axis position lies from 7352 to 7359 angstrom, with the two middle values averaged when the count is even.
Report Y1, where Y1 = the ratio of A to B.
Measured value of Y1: 1.02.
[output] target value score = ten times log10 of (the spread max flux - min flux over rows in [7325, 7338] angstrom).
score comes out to -0.87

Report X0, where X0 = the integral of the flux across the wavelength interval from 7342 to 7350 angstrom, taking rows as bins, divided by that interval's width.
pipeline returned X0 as 10.08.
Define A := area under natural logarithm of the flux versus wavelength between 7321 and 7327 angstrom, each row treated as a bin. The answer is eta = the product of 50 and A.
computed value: 690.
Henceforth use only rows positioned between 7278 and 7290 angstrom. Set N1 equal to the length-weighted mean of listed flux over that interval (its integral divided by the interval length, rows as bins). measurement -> 9.6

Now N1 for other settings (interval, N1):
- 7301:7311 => 9.9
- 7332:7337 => 10.3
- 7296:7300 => 9.9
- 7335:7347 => 10.2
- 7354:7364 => 9.9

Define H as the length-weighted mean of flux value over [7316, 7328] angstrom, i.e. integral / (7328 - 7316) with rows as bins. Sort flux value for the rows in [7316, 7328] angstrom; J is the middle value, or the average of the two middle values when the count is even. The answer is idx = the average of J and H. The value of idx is 9.93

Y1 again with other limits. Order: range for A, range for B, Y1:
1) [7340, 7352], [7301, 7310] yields 1.02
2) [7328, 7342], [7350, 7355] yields 1.06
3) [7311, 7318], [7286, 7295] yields 1.02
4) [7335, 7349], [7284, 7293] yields 1.07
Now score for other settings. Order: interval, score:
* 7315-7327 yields -1.42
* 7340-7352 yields -1.35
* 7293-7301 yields -1.34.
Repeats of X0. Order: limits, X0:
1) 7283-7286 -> 9.48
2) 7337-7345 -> 10.23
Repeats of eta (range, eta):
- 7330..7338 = 934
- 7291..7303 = 1371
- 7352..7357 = 576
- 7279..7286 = 792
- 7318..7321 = 344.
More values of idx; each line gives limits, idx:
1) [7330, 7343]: 10.37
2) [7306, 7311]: 9.98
